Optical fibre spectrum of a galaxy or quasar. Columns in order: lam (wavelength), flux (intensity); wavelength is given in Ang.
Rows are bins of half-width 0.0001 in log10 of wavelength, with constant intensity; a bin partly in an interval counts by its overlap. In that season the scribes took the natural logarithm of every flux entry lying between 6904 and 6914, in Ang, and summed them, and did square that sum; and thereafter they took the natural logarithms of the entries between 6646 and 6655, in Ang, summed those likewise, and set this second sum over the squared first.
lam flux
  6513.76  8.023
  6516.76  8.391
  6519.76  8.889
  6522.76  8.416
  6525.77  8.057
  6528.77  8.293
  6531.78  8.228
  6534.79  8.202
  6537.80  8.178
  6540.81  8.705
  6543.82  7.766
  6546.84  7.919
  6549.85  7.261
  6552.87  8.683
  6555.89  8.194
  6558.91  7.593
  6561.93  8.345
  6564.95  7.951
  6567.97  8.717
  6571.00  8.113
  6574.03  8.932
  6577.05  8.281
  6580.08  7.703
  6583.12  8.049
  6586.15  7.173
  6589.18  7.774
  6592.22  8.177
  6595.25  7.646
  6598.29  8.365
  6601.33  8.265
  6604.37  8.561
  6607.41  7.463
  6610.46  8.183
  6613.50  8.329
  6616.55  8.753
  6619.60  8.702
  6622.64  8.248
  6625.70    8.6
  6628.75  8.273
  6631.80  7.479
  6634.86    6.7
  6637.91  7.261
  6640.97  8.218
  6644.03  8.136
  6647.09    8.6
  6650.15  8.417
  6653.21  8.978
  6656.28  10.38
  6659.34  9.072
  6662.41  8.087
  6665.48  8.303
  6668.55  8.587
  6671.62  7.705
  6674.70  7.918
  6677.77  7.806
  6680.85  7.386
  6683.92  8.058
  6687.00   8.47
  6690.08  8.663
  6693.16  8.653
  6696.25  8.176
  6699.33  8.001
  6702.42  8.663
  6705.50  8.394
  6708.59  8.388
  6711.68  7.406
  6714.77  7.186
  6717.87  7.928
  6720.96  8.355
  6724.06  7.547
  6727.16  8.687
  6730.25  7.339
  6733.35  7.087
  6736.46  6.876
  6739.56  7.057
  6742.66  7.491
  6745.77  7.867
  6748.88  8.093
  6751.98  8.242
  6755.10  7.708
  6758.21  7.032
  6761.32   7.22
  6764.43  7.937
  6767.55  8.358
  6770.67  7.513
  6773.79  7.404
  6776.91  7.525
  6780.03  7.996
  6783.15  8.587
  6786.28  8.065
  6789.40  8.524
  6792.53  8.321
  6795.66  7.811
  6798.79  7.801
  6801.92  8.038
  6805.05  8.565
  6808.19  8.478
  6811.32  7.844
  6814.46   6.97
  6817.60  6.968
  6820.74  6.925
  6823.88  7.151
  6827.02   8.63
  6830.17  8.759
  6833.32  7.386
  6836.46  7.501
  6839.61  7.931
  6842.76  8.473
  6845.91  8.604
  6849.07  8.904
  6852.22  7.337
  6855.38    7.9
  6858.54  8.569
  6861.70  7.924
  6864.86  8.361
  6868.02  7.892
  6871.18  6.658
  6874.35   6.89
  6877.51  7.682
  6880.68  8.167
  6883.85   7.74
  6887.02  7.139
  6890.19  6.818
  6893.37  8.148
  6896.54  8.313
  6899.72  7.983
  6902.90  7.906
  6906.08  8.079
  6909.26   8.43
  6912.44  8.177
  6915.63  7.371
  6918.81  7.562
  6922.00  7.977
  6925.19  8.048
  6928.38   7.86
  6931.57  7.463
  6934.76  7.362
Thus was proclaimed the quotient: 0.162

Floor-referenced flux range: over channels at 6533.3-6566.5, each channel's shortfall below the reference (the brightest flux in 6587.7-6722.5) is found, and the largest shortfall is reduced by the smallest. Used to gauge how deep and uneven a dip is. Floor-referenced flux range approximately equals 1.44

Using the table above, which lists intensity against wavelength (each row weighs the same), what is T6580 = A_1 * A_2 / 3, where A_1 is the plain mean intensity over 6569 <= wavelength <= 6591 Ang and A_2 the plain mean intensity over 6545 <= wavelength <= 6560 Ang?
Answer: 21.2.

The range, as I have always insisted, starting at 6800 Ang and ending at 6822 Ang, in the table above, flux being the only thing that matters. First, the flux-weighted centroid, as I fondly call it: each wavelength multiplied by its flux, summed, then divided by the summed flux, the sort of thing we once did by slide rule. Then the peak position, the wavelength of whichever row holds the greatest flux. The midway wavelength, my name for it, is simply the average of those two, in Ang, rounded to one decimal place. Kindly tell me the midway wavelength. 6808.0 Ang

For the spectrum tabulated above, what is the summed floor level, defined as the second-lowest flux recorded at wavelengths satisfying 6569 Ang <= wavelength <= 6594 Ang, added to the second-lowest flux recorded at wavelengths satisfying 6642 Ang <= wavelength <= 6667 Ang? 15.8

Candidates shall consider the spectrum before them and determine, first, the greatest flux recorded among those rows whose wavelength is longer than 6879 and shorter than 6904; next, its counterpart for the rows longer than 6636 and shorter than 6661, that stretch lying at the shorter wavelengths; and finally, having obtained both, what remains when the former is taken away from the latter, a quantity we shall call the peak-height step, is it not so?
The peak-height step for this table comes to 2.1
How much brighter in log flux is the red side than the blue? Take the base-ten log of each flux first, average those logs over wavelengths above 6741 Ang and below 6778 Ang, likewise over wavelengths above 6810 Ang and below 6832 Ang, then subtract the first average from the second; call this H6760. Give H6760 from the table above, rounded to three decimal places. -0.007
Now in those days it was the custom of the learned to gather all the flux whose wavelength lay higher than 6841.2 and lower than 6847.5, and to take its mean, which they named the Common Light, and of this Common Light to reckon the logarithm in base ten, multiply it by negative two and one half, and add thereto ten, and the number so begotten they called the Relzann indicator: 7.67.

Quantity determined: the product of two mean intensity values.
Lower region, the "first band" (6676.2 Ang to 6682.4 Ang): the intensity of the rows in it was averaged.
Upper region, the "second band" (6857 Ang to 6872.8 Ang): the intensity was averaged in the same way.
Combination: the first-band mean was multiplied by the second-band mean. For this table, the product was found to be 60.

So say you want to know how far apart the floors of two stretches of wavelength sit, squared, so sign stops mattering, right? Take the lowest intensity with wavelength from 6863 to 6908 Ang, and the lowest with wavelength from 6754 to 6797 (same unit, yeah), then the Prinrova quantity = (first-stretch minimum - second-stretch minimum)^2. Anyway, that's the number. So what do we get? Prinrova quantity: 0.14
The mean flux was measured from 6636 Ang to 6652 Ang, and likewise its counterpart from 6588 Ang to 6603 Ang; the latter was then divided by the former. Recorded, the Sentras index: 0.99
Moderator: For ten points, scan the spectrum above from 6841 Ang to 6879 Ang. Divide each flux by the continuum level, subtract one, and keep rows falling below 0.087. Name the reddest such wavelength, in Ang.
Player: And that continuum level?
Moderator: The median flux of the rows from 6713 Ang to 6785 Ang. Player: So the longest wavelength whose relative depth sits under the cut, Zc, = 6877.51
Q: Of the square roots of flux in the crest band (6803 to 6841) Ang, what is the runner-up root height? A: 2.94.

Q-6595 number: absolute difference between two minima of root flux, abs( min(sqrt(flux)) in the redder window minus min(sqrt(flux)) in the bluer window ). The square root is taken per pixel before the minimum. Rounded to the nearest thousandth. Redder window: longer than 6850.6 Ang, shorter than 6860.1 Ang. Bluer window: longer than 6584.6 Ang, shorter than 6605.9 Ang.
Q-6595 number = 0.030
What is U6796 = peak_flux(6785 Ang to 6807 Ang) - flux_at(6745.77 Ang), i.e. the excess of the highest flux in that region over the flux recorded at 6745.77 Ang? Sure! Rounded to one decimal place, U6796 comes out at 0.7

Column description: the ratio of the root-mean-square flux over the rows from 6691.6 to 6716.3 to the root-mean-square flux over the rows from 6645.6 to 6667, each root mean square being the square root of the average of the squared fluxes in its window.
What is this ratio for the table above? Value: 0.917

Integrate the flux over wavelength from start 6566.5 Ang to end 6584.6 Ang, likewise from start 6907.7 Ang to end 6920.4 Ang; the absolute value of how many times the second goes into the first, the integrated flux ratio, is 1.5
